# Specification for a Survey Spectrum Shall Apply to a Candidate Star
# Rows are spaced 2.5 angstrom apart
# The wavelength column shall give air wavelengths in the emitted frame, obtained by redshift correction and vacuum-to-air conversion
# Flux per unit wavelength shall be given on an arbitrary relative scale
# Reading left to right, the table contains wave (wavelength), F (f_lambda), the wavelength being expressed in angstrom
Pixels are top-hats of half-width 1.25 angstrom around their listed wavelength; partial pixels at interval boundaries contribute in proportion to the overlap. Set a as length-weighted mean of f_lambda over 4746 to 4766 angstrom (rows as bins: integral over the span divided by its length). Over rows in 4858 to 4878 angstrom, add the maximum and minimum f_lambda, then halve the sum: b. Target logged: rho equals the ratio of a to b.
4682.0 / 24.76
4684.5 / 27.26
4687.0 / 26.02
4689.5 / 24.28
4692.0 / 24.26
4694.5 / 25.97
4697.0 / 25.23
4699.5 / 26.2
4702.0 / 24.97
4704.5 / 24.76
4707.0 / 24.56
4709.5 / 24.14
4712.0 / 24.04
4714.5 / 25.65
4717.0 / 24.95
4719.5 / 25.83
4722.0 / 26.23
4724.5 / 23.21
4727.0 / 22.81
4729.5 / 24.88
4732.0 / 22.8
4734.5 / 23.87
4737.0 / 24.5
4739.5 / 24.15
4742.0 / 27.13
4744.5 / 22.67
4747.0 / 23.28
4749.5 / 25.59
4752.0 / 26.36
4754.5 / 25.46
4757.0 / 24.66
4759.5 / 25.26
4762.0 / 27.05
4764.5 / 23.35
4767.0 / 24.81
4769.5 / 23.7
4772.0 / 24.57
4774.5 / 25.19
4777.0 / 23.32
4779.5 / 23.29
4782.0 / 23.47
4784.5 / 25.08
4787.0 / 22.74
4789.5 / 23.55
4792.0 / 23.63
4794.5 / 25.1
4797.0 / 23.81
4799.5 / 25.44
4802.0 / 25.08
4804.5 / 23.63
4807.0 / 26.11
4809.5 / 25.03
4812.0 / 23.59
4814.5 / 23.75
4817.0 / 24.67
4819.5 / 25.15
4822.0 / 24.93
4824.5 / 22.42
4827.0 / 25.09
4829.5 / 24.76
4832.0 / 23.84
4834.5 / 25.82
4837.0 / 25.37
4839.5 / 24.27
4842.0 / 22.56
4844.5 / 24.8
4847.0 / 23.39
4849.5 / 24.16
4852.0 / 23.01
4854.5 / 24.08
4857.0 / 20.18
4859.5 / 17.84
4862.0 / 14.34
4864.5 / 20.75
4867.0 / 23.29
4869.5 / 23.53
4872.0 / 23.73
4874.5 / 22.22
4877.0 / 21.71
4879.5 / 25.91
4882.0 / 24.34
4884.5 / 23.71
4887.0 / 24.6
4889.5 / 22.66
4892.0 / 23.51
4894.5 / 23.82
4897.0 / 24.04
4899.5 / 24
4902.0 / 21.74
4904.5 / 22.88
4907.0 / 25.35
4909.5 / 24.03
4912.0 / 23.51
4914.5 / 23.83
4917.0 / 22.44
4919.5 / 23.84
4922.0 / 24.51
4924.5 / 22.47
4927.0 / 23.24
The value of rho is 1.32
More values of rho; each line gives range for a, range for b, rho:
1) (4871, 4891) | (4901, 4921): 1.00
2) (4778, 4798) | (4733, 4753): 0.96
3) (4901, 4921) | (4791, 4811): 0.94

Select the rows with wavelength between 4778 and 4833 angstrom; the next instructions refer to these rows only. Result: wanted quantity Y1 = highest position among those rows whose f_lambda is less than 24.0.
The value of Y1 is 4832.0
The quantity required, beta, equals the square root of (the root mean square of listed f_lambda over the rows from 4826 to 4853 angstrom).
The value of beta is 4.93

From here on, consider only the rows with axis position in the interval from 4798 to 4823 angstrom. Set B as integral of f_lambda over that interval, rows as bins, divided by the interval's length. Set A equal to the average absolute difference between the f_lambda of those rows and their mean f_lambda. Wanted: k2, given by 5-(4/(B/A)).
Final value 4.89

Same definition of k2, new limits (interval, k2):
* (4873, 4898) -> 4.85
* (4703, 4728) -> 4.86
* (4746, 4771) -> 4.84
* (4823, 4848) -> 4.84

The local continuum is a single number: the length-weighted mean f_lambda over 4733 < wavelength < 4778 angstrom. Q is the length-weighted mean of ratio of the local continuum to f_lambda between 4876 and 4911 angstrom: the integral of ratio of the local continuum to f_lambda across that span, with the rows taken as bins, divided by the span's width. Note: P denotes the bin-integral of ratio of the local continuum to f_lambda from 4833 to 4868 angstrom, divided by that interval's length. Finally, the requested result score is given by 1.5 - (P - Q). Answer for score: 1.41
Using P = 1.13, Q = 1.04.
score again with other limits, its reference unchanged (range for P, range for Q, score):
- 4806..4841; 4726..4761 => 1.50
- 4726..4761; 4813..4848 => 1.51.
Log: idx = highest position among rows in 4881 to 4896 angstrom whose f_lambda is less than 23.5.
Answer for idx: 4889.5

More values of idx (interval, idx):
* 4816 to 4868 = 4867.0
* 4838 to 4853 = 4852.0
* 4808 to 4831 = 4824.5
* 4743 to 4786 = 4782.0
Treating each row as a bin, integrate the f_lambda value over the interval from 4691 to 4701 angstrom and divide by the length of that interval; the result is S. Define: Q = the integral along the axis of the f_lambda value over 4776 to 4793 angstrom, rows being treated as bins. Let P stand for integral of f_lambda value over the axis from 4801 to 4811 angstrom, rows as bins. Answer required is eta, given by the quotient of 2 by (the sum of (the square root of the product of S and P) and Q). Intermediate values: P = 249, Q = 401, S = 25.4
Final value 0.004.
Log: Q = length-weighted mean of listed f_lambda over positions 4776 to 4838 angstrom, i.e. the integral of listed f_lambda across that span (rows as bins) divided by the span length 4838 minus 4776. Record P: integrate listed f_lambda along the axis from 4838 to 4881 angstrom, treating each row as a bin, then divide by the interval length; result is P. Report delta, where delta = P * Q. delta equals 545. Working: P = 22.4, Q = 24.3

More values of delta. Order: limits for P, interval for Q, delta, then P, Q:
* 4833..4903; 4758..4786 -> 562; 23.0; 24.4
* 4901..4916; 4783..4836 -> 576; 23.6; 24.4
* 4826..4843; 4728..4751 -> 597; 24.6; 24.3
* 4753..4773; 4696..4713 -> 618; 24.9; 24.8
